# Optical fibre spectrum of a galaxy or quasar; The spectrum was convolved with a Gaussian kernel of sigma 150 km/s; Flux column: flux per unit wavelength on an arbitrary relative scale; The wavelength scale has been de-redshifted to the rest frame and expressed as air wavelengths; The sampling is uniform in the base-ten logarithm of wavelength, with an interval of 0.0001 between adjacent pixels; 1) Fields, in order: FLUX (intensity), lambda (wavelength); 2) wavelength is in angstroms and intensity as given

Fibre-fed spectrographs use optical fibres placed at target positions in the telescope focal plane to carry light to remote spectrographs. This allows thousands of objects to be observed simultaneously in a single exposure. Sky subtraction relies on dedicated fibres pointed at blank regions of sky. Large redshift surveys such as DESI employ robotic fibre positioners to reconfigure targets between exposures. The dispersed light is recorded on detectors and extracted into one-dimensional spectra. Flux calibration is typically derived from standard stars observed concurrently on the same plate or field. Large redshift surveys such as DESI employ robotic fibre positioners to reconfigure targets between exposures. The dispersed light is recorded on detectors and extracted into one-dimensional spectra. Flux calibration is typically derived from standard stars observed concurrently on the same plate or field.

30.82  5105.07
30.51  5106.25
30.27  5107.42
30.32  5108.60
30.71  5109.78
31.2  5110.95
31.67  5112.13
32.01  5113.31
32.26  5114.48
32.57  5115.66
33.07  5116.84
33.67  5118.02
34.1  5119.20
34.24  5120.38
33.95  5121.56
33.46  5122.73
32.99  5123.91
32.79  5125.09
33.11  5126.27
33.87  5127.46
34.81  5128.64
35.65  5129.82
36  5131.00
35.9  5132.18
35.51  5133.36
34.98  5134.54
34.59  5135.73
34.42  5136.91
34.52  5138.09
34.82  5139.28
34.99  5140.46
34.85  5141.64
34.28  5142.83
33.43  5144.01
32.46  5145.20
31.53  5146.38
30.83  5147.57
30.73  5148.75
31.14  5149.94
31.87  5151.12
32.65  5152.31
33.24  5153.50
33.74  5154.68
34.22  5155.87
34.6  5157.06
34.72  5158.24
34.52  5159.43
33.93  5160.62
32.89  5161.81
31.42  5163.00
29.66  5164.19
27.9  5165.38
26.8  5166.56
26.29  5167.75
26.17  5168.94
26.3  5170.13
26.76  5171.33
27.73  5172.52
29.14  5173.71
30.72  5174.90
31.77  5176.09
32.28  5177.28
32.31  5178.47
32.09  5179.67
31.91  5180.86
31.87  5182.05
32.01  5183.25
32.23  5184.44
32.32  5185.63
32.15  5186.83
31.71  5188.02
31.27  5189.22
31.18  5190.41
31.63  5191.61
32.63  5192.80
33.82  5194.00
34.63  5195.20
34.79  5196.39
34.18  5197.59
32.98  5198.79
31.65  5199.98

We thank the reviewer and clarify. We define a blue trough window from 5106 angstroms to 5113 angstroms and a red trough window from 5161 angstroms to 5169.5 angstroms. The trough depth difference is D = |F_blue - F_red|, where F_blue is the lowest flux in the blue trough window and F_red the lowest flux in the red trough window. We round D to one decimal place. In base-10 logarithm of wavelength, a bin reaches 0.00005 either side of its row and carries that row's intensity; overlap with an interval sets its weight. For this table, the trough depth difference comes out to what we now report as 4.1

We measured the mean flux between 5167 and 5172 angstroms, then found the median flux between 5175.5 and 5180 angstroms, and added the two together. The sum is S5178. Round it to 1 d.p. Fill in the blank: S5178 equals 58.6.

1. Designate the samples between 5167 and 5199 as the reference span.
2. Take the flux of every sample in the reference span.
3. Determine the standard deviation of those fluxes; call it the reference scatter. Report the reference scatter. 2.5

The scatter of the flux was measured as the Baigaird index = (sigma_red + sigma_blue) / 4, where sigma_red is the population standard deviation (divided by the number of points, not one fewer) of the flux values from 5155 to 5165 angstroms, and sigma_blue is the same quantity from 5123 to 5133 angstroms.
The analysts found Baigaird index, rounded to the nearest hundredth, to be 0.75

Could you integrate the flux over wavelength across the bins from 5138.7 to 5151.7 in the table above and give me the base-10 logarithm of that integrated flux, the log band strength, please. 2.6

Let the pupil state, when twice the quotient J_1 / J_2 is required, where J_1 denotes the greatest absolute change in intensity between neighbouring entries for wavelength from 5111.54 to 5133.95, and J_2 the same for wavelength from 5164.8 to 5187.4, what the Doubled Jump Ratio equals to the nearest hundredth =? 1.19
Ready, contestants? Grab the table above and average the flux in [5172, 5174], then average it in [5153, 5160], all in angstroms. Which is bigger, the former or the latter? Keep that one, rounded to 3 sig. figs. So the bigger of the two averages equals 34.2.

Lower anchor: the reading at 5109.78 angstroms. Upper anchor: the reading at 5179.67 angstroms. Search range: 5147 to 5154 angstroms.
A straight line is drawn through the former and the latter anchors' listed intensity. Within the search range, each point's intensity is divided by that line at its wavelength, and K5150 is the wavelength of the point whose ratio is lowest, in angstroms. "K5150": 5148.75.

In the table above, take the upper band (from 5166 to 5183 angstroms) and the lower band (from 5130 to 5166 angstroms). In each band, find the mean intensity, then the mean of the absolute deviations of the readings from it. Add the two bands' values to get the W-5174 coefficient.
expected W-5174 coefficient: 4.0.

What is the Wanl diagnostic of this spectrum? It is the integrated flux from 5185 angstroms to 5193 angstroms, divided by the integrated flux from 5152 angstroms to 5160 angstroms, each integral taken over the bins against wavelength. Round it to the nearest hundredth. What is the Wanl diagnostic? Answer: 0.94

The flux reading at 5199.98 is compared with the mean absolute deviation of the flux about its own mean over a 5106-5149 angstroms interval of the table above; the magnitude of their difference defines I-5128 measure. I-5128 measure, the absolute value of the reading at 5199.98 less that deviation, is 30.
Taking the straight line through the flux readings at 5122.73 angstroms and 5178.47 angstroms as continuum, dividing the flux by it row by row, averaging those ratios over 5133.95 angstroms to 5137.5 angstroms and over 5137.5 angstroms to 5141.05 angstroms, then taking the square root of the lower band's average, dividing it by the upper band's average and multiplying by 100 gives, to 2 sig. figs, 97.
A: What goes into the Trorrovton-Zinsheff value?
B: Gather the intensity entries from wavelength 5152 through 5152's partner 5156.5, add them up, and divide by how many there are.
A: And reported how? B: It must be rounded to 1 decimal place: 33.5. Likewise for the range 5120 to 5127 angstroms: 33.4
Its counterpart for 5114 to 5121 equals 33.3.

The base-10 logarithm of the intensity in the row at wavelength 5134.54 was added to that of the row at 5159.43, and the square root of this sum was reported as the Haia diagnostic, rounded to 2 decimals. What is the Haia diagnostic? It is 1.76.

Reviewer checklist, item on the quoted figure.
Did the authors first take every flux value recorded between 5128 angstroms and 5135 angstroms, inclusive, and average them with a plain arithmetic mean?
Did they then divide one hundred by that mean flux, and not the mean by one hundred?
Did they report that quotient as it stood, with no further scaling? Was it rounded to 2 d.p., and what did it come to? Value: 2.82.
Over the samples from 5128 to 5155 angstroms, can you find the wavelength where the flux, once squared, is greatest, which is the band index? 5131.00 angstroms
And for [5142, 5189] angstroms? 5158.24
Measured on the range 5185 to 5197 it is 5196.39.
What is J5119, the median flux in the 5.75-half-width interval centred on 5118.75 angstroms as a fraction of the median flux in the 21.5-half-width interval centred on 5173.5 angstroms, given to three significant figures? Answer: 1.04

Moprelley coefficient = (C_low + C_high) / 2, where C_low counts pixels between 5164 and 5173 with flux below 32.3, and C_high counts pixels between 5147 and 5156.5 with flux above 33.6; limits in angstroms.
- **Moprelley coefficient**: 5.0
